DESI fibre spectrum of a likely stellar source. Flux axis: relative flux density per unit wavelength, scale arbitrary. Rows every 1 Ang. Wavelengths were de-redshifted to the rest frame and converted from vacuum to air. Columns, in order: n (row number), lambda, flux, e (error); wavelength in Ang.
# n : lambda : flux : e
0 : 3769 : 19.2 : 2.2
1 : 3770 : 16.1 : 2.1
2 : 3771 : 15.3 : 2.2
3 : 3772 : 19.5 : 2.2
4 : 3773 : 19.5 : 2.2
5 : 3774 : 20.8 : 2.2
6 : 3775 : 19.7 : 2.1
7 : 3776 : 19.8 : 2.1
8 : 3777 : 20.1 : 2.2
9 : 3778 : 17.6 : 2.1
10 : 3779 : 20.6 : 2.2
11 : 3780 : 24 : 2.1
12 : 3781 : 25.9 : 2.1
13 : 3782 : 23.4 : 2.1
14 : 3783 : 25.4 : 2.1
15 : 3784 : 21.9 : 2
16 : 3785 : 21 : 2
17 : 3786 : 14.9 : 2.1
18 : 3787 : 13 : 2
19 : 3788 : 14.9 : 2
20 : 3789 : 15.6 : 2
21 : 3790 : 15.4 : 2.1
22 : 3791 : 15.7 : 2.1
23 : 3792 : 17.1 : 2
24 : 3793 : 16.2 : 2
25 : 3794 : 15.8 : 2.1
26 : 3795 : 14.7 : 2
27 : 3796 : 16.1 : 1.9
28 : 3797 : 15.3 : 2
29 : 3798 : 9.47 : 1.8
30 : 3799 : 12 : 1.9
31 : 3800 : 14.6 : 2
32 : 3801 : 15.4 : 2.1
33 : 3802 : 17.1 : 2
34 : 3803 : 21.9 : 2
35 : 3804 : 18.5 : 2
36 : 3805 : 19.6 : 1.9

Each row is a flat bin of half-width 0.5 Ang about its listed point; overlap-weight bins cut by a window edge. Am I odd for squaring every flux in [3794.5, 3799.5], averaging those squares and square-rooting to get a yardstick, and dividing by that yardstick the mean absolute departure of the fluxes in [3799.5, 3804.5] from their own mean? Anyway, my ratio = 0.157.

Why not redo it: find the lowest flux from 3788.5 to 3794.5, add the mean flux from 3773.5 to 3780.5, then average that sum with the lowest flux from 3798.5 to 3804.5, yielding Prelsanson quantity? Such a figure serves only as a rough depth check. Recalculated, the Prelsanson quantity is 23.9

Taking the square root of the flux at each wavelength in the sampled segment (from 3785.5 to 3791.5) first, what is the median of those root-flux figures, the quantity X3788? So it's 3.9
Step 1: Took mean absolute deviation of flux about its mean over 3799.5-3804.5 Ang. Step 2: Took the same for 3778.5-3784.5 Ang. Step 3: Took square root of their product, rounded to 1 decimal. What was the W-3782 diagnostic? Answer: 1.8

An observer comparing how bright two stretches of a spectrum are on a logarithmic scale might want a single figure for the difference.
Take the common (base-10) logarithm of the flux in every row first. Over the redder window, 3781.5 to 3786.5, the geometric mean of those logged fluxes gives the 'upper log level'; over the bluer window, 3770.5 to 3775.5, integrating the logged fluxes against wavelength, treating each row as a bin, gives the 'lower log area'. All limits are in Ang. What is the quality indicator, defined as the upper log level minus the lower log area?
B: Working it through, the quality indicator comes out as -5.06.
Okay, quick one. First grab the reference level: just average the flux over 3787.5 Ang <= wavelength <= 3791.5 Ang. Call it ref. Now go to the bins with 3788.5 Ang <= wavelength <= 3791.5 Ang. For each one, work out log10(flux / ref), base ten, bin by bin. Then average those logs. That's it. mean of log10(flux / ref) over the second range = 0.00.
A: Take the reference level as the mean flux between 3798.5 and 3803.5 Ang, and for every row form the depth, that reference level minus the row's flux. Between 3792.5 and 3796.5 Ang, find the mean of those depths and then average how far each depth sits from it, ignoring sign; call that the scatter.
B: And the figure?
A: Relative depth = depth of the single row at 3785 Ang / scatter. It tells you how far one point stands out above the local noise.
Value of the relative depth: -9.6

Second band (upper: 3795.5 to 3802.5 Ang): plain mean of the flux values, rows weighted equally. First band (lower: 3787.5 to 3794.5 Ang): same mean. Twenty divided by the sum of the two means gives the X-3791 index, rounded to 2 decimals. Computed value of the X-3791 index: 0.66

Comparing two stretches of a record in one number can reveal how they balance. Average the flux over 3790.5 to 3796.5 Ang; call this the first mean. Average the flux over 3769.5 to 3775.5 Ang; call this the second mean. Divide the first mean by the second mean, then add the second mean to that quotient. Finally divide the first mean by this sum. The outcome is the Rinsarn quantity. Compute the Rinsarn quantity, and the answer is 0.82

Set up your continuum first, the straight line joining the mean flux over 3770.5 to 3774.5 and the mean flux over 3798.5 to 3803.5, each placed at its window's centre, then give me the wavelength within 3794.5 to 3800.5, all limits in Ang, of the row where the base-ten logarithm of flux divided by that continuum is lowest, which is 3798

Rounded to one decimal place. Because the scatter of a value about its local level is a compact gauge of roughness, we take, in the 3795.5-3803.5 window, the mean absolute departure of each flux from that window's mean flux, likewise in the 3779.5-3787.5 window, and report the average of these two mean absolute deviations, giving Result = 3.0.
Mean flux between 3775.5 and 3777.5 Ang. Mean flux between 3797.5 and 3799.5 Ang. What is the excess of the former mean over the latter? 9.2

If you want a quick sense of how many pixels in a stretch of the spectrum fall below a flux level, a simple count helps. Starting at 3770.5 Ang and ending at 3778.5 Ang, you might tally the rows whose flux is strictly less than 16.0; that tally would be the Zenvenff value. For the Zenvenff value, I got 1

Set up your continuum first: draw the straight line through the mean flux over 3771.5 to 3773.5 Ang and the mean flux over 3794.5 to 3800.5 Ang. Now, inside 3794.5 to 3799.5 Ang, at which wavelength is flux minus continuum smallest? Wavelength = 3798 Ang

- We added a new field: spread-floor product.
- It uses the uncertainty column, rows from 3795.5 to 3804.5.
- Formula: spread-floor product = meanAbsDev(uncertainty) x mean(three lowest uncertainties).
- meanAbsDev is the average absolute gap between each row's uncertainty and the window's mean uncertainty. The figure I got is 0.124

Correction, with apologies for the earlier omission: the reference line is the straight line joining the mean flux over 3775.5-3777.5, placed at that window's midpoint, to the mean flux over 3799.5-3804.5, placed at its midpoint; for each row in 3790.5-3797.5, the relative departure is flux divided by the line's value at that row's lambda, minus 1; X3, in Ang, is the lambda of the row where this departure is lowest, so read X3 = 3795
